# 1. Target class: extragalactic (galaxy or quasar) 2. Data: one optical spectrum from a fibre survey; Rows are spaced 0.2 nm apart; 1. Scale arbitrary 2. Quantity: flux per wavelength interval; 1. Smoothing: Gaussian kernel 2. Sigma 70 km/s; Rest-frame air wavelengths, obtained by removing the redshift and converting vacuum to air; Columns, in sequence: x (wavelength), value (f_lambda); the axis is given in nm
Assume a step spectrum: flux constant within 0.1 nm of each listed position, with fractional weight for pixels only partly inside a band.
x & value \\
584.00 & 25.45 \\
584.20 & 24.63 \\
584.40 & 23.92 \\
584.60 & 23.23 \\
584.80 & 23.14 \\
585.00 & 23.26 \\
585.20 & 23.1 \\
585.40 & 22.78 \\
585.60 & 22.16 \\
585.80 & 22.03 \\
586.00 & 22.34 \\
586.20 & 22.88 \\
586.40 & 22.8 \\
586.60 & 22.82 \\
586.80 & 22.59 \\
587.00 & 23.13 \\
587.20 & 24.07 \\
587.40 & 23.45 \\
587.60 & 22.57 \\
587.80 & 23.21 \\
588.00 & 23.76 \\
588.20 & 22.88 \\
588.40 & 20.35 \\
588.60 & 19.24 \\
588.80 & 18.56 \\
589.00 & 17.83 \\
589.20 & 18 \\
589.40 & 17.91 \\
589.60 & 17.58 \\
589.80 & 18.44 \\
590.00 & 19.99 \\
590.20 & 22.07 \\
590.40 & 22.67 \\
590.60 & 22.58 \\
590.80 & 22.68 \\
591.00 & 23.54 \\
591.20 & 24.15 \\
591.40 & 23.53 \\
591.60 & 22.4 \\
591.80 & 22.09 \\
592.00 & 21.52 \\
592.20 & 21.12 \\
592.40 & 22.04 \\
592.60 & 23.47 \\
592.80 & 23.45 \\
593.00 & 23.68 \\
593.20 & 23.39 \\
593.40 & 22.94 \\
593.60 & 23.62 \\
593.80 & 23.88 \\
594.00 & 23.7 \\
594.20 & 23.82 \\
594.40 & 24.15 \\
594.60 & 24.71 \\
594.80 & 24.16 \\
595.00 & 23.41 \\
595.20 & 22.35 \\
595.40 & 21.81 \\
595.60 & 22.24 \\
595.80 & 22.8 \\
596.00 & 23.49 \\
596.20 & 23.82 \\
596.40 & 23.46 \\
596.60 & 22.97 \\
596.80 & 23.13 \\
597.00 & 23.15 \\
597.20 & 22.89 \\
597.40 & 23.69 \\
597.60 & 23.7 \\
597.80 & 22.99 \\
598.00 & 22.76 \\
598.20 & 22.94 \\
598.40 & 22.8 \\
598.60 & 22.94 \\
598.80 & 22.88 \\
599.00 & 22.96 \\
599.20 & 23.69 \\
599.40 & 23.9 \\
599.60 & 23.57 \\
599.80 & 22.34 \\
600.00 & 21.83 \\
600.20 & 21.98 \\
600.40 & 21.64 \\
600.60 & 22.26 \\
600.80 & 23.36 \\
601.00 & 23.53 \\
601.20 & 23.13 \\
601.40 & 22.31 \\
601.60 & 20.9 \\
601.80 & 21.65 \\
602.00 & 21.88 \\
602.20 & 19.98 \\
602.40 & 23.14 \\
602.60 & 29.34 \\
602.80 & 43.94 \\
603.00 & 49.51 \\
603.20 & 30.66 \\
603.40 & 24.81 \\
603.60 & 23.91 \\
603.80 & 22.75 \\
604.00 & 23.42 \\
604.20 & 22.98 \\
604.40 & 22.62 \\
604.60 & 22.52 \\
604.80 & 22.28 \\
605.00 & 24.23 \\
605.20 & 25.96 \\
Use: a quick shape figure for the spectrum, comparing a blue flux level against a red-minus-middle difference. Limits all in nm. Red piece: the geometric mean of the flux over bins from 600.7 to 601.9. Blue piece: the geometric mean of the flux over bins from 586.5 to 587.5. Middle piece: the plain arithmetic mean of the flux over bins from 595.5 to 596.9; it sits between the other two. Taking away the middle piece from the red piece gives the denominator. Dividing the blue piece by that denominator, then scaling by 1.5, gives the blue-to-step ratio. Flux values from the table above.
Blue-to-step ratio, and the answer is -52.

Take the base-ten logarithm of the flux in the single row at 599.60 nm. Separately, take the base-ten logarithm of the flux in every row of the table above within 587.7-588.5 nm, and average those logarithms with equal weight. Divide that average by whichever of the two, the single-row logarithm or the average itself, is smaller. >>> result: 1.00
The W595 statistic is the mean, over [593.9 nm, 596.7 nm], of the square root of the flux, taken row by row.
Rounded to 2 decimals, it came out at 4.83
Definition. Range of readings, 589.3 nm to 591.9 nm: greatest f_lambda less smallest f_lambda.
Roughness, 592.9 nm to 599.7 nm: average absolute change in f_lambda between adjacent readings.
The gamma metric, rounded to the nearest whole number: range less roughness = 6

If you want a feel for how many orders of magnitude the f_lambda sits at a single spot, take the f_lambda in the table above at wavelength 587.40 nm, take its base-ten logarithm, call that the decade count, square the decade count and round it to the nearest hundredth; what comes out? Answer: 1.88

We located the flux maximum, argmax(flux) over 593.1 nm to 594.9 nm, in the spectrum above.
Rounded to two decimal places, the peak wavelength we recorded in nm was 594.60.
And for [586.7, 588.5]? 587.20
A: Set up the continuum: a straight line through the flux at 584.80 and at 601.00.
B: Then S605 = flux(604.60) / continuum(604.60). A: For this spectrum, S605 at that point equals 0.95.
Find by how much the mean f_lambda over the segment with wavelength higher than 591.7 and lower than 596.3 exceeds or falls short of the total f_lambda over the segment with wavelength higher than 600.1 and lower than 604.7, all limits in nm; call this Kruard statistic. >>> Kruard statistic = -559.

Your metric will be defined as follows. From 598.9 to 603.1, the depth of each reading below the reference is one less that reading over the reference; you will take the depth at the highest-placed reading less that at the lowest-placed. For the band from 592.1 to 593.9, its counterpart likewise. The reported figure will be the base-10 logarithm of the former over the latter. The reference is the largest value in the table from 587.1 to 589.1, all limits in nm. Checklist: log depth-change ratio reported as 1.0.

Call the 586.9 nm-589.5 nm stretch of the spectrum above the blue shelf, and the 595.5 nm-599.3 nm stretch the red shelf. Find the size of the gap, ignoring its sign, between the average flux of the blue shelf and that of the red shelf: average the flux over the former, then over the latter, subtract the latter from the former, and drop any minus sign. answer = 2.0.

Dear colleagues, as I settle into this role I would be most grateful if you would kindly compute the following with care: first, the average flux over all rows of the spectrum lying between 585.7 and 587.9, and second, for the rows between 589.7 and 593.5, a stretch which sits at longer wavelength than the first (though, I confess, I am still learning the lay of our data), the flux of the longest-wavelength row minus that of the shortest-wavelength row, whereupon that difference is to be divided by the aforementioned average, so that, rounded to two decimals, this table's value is 0.20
